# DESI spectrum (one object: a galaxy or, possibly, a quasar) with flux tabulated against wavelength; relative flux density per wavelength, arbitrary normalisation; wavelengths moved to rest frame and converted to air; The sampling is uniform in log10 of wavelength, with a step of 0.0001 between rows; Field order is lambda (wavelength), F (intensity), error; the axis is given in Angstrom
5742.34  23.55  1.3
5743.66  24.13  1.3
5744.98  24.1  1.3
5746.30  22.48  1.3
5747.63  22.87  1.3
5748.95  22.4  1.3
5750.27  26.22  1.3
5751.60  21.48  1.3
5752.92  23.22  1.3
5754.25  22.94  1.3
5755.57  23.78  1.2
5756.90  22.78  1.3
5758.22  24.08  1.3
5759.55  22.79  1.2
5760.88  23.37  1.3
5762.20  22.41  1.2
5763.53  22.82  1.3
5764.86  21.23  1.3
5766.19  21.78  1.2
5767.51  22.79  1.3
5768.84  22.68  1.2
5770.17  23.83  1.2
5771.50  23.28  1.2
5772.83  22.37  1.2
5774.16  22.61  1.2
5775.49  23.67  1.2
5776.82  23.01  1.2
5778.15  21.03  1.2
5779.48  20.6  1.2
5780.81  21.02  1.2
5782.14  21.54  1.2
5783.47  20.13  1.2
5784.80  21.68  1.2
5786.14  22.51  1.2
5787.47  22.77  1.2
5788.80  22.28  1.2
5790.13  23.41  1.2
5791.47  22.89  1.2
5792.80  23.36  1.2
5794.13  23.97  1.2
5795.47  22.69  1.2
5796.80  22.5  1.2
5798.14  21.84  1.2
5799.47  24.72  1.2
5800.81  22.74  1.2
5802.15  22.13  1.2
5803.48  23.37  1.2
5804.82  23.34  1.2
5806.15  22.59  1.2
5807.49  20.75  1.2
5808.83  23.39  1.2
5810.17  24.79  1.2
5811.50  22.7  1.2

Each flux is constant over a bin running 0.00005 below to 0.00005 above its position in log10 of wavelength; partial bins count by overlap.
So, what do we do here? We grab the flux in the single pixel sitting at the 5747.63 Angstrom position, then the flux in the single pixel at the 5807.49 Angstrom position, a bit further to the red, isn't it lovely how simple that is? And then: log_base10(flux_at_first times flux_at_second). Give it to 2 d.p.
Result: 2.68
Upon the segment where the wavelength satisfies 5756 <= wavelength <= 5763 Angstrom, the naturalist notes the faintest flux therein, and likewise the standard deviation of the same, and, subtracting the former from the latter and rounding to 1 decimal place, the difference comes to -21.8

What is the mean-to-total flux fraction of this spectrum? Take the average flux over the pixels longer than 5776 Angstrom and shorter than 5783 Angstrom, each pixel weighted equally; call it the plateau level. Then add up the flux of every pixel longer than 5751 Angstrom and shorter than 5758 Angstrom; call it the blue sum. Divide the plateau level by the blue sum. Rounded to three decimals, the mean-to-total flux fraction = 0.188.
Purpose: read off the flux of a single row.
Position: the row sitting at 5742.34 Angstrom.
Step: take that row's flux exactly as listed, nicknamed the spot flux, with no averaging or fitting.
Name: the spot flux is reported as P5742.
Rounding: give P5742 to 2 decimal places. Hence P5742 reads 23.55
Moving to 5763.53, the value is 22.82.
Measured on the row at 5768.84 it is 22.68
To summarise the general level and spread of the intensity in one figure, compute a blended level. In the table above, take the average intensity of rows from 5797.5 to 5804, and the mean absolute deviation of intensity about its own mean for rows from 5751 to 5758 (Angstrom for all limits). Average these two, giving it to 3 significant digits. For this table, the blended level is 11.8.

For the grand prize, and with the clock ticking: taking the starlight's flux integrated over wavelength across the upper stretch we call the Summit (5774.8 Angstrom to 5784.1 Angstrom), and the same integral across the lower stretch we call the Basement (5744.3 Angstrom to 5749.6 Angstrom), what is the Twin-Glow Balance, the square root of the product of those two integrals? 156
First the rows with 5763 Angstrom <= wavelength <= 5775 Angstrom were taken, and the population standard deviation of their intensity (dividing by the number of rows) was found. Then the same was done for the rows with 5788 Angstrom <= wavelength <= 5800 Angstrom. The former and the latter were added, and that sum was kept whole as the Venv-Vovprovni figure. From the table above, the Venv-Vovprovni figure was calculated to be 1.6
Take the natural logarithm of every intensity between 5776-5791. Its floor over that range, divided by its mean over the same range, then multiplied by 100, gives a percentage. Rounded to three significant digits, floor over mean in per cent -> 97.4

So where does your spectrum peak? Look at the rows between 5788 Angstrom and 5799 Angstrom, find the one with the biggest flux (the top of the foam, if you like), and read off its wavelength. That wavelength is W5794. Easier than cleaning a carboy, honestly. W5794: 5794.13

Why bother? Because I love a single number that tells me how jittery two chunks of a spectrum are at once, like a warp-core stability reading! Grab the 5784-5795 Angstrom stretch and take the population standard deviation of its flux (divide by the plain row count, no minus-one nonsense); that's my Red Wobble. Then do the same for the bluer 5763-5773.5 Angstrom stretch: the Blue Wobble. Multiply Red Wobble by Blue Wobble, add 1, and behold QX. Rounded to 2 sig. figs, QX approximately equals 1.5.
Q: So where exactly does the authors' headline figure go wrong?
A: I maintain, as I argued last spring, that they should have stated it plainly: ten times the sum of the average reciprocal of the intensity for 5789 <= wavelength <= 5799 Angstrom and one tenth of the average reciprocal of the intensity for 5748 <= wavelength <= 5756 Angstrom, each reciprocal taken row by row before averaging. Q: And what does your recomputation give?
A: 0.479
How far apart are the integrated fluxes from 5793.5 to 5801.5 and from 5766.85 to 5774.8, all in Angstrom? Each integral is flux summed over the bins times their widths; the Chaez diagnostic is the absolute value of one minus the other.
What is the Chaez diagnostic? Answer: 2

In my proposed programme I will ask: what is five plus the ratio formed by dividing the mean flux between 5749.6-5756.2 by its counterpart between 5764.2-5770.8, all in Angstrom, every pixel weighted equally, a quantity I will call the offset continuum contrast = 6.05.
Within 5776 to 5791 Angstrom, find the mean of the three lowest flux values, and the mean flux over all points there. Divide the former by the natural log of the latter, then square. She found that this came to 45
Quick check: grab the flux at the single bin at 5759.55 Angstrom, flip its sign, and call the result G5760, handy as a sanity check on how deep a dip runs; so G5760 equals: -22.8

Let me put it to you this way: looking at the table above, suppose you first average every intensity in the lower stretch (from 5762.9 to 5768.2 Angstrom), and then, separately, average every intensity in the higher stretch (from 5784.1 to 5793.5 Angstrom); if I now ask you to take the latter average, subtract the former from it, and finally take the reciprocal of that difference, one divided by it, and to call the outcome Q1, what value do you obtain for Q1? 1.8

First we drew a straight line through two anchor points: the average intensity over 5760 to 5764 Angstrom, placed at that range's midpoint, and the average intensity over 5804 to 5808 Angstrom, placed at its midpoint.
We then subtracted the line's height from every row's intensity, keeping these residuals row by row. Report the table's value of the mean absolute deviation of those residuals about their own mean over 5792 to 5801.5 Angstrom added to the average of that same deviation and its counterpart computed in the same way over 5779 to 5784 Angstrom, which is 1.36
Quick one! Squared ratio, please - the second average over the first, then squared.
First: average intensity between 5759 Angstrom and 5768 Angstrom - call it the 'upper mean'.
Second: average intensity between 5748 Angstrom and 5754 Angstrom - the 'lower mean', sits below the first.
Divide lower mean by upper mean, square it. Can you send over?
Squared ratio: 1.08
